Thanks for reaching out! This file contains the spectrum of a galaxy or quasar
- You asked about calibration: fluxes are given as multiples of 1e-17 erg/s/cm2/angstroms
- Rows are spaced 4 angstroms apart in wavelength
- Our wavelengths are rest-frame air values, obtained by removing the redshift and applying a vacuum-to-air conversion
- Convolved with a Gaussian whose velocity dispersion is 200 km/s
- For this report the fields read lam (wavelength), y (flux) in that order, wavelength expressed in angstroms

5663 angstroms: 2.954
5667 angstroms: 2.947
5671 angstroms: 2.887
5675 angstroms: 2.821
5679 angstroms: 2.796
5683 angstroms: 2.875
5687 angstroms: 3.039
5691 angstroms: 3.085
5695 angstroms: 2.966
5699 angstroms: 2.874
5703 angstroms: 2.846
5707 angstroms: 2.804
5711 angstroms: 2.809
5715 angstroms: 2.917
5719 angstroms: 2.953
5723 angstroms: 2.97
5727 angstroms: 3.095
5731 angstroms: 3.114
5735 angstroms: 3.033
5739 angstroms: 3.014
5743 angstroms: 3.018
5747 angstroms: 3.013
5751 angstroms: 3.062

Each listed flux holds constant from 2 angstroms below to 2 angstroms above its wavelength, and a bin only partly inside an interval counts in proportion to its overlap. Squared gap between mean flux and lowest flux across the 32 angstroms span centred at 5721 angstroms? 0.025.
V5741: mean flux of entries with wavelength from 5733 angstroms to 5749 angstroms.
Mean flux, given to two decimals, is 3.02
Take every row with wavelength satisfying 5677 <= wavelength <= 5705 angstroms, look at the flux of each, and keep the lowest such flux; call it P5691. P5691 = 2.796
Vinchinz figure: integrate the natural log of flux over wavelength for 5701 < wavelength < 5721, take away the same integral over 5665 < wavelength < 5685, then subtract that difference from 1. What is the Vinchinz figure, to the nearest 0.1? 1.0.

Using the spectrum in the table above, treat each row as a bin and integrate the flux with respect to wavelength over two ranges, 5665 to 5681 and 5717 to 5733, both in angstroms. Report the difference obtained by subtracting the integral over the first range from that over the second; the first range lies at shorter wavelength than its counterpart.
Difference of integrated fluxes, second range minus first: 2.7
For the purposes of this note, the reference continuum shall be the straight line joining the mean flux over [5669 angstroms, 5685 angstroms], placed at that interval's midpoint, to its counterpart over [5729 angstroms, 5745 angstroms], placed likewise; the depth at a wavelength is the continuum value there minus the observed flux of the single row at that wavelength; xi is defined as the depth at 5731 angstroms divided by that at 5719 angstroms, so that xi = -2.8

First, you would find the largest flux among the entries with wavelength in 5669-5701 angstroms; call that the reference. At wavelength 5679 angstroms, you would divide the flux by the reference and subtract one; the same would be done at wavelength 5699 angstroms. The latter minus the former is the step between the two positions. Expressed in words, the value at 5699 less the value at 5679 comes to 0.025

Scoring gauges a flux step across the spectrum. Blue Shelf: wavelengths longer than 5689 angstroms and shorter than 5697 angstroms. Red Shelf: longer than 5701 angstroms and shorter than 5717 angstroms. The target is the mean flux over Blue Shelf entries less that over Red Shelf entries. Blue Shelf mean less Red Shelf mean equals 0.18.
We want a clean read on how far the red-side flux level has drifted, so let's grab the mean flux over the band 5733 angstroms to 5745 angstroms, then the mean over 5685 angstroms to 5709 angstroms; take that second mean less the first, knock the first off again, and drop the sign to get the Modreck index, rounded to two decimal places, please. 3.11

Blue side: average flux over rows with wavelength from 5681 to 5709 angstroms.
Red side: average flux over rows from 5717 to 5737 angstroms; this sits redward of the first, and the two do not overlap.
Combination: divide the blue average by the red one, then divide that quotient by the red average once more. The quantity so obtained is 0.318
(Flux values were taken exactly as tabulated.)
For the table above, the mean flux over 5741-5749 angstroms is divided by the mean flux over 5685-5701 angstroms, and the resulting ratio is 1.01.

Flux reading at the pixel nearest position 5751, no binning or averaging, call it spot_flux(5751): 3.062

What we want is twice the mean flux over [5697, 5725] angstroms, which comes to 5.8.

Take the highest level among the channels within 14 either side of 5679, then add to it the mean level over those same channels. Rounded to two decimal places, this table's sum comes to 6.01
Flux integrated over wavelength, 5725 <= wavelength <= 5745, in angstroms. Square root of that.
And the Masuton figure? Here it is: 7.8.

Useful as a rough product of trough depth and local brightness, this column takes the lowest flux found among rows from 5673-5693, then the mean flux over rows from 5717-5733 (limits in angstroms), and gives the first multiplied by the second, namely 8.48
